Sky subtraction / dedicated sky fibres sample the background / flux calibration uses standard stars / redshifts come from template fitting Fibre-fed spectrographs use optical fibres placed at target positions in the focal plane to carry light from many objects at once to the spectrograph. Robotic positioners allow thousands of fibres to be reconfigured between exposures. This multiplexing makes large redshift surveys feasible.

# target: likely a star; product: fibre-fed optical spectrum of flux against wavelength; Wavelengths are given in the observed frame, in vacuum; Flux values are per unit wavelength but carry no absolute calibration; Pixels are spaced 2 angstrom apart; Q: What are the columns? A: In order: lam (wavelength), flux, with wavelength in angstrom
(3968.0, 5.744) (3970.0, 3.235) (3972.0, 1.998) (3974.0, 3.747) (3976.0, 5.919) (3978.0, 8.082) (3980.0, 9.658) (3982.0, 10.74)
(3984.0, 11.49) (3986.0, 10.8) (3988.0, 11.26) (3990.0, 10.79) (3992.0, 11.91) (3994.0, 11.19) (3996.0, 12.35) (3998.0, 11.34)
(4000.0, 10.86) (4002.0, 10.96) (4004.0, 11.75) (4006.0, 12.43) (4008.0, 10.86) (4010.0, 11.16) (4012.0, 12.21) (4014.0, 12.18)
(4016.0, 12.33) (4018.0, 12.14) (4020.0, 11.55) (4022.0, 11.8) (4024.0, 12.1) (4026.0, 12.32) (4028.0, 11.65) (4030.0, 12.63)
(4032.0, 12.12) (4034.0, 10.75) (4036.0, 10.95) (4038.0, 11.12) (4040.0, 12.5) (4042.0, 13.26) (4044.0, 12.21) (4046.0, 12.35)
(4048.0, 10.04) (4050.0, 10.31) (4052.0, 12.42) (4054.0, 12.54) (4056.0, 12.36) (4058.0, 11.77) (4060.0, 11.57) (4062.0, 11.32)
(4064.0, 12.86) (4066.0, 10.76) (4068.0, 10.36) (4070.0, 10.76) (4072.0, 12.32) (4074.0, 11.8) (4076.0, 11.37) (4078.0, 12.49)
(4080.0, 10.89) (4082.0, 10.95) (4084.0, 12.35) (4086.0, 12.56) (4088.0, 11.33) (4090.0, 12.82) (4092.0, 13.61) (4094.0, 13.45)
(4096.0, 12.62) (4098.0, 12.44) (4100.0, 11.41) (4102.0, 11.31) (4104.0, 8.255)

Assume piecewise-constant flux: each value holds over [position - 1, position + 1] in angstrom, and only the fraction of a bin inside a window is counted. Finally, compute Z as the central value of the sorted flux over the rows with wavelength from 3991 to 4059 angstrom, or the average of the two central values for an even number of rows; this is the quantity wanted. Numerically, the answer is 12.0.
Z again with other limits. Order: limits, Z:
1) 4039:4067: 12.3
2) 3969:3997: 10.8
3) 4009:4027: 12.1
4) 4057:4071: 11.3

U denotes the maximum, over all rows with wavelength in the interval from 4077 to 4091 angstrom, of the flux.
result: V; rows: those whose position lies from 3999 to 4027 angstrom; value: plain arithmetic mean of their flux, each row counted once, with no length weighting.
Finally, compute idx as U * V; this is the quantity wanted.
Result 151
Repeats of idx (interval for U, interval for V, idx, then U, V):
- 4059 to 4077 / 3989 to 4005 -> 147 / 12.86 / 11.4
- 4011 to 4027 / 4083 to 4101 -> 154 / 12.33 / 12.5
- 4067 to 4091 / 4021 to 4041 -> 151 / 12.82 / 11.8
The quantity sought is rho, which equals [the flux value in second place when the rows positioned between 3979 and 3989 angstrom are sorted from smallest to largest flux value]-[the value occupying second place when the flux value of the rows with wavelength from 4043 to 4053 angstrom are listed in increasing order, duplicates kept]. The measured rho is 0.4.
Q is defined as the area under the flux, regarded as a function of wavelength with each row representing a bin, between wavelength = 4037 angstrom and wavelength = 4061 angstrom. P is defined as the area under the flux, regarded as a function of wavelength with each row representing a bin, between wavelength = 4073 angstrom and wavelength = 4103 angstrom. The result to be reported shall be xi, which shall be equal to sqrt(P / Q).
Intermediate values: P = 363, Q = 285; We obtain 1.1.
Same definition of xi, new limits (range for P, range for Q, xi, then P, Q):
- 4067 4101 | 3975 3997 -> 1.3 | 407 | 228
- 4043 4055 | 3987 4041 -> 0.5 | 140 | 630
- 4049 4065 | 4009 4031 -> 0.8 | 190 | 264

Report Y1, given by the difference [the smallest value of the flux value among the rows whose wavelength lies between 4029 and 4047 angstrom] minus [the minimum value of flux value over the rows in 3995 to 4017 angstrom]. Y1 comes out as -0.1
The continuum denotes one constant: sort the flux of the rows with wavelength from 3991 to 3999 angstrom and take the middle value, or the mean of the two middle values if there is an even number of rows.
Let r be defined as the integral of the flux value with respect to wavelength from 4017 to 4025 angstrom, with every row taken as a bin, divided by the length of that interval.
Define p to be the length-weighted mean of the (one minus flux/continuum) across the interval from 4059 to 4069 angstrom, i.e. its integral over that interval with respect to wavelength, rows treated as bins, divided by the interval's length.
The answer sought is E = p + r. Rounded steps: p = 0.02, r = 11.9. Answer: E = 11.9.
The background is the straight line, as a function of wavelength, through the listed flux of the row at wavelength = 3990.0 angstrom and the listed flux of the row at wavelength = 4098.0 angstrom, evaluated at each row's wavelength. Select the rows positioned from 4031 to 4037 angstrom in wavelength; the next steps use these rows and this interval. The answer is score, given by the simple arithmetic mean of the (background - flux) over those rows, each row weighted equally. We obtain 0.2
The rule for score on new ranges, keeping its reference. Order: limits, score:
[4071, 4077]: 0.2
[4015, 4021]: -0.8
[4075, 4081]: 0.6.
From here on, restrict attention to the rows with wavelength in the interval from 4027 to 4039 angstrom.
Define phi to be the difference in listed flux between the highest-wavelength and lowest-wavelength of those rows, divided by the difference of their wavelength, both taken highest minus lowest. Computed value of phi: -0.05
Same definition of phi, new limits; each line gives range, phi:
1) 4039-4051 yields -0.22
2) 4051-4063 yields -0.11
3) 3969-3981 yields 0.64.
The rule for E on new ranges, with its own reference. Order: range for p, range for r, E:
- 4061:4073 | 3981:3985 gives 11.1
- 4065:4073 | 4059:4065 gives 12.0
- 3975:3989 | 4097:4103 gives 11.9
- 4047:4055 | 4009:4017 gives 12.0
